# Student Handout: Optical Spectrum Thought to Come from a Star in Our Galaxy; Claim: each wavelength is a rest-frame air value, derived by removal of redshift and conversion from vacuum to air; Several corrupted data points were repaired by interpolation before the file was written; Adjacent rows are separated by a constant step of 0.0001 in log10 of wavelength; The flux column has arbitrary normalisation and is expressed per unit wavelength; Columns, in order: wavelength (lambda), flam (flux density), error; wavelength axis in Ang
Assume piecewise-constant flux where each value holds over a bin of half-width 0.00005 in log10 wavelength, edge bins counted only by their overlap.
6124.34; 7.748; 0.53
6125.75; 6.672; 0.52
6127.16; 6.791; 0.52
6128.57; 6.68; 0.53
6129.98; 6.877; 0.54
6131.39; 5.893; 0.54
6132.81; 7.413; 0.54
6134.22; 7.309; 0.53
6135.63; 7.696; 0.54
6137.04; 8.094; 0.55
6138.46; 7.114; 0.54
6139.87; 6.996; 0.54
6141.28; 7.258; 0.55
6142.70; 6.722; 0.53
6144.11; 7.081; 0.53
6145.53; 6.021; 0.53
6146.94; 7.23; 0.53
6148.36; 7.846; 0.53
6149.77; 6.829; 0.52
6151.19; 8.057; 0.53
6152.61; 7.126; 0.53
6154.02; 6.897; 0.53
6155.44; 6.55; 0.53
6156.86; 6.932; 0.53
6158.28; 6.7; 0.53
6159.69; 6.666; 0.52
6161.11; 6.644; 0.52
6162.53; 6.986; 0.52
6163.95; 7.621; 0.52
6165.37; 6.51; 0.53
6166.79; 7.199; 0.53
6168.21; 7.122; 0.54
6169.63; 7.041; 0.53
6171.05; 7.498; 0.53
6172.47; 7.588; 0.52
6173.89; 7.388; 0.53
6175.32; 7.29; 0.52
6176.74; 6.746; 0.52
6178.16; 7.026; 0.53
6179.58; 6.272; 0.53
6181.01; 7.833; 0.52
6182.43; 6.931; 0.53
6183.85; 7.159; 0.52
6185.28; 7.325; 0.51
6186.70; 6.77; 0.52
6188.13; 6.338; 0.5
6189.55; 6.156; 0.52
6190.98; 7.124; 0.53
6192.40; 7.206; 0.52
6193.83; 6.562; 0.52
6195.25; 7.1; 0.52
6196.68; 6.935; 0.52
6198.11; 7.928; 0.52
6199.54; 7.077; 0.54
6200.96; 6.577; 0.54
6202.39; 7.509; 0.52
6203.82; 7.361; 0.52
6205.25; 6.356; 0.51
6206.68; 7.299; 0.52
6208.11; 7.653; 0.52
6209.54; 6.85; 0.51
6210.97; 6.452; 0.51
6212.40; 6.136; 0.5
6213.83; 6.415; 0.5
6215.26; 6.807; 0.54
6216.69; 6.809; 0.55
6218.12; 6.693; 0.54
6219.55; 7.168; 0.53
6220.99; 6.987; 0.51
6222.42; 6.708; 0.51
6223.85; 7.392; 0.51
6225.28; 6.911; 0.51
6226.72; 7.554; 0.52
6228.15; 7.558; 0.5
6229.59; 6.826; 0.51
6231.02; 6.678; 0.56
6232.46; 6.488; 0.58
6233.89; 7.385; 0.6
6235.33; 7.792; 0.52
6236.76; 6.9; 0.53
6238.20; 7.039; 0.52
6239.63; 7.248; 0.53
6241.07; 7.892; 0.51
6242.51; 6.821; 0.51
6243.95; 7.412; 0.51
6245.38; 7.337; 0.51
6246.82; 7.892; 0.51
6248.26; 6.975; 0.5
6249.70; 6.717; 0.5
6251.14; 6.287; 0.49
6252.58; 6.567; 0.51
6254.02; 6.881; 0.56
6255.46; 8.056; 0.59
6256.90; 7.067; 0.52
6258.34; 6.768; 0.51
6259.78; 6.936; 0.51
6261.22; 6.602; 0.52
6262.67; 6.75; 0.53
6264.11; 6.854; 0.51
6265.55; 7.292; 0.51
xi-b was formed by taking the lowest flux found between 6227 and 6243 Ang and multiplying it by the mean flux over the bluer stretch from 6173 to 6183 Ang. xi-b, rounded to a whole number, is 46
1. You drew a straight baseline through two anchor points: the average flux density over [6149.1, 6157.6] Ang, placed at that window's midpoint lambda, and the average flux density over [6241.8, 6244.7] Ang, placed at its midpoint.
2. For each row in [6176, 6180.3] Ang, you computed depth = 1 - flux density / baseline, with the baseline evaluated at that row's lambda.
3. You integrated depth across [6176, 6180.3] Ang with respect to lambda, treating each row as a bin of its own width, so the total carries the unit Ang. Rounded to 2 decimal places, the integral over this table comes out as 0.24 Ang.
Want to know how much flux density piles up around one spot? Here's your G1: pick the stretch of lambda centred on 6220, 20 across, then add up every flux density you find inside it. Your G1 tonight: 96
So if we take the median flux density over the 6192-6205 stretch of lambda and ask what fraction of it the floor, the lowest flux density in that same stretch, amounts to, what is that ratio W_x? 0.92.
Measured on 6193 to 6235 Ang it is 0.89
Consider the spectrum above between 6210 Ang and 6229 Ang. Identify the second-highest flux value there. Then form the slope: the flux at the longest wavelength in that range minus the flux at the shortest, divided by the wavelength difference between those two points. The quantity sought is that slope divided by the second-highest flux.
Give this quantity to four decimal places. 0.0085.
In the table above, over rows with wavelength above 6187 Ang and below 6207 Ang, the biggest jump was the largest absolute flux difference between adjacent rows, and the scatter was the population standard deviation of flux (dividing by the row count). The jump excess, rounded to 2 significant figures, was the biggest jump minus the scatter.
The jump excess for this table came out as 0.52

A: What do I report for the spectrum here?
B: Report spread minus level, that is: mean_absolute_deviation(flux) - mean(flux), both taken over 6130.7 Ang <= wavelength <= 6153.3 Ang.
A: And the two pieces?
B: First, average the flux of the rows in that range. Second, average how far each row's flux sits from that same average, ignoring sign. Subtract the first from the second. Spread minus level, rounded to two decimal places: -6.72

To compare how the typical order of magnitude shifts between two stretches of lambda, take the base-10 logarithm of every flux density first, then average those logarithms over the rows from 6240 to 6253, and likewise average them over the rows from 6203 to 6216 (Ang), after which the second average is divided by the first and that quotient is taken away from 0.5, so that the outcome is -0.479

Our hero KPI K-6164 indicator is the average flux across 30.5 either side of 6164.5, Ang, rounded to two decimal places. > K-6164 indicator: 7.06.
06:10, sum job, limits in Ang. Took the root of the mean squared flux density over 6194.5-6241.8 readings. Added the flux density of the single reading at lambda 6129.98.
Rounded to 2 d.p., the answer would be 13.94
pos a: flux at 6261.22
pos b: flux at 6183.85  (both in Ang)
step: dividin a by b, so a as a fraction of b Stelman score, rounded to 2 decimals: 0.92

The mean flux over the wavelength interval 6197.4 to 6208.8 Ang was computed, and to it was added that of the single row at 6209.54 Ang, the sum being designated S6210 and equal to 14.1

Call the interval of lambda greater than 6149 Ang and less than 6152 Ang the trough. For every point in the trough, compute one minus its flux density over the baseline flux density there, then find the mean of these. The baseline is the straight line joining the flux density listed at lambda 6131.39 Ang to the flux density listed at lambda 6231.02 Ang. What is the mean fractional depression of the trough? -0.23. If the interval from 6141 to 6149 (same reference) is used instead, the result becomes -0.17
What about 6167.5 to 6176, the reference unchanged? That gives -0.18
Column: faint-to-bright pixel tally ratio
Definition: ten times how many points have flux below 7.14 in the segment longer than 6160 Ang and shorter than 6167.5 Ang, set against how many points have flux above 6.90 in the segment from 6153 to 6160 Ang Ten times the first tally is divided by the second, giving 30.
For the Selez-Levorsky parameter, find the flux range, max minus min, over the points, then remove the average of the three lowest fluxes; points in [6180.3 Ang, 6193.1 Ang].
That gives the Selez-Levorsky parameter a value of -4.74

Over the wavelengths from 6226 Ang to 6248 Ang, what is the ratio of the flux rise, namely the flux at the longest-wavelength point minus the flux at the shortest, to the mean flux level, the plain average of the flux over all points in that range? 0.0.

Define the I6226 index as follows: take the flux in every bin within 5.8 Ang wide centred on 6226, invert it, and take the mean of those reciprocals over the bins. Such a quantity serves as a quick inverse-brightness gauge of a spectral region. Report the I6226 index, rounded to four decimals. 0.1362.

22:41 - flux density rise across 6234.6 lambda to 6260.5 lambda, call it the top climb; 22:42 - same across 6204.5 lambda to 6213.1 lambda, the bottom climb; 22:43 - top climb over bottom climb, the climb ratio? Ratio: 3.89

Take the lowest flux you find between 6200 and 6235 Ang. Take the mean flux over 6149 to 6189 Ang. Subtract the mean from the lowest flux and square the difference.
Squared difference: 0.81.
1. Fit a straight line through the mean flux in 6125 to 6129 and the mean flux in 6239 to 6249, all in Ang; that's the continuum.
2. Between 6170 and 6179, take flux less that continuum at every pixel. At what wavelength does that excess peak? 6172.47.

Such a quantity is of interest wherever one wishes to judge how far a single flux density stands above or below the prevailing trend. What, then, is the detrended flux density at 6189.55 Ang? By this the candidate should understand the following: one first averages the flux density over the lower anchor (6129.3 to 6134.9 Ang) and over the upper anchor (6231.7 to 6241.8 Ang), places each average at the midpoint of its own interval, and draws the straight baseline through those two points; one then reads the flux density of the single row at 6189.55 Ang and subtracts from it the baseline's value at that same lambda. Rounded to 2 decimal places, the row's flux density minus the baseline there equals -0.92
